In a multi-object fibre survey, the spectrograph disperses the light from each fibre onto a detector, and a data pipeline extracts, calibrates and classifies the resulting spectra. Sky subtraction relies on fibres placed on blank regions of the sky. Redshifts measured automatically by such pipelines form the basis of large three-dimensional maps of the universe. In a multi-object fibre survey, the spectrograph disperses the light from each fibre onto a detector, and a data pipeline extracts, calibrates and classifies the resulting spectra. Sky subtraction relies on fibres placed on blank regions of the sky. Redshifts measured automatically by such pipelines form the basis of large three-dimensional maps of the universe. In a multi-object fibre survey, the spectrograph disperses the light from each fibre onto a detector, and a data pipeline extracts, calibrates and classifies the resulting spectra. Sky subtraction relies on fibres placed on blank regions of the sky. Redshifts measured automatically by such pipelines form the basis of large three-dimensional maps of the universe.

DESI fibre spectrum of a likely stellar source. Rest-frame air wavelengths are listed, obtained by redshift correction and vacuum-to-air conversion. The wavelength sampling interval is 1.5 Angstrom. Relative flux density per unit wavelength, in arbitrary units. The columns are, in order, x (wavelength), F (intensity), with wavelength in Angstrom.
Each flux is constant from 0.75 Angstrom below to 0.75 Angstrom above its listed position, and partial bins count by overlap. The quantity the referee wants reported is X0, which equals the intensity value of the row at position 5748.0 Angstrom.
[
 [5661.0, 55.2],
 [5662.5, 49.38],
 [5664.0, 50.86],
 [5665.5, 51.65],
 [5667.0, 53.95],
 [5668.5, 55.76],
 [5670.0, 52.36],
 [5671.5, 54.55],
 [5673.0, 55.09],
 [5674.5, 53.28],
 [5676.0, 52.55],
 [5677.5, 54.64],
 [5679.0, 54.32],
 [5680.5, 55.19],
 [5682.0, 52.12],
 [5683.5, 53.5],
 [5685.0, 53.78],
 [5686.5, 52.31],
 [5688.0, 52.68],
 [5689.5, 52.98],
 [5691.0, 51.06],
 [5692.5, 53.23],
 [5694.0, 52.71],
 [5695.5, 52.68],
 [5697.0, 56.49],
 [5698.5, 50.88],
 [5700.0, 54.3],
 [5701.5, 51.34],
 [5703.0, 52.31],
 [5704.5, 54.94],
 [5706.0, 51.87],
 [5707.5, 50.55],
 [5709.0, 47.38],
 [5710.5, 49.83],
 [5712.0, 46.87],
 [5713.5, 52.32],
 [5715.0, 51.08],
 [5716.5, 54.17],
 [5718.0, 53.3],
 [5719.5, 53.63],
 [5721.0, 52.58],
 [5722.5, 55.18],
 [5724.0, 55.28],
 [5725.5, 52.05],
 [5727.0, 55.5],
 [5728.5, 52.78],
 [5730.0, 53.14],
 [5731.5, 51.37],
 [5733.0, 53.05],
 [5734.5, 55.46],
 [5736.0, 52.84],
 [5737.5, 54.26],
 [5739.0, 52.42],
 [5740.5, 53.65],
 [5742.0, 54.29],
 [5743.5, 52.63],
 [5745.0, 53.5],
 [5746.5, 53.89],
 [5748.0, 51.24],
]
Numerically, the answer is 51.24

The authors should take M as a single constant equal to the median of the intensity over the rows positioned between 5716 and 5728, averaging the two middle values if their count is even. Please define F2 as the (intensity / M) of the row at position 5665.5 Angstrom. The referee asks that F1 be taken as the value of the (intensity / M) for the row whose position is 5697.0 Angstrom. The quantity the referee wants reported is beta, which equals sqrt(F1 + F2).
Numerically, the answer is 1.416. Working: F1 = 1.05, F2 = 0.96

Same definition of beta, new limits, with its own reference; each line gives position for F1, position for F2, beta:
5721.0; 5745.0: 1.403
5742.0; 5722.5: 1.425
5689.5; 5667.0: 1.408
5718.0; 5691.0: 1.391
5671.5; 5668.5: 1.431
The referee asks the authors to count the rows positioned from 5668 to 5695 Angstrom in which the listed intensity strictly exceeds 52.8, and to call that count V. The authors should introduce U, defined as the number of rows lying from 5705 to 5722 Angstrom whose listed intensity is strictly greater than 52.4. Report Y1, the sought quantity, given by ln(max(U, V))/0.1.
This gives 24.0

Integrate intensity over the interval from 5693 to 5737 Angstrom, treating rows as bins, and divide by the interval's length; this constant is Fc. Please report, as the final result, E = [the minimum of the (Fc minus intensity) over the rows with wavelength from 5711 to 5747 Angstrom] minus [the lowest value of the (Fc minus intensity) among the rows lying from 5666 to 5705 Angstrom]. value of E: 1.0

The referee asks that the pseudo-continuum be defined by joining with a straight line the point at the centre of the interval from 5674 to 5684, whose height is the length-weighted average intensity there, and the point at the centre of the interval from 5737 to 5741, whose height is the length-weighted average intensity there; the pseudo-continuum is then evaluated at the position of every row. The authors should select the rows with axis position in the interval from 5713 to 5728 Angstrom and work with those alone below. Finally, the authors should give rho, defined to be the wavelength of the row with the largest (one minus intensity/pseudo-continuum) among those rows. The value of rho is 5715.0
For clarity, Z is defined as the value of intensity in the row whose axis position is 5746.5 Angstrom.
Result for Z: 53.89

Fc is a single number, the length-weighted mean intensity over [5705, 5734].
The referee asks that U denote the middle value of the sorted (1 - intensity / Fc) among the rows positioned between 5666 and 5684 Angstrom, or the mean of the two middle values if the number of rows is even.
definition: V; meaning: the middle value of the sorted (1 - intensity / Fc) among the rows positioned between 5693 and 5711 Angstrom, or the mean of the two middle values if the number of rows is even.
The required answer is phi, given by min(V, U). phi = -0.036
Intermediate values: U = -0.036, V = 0.003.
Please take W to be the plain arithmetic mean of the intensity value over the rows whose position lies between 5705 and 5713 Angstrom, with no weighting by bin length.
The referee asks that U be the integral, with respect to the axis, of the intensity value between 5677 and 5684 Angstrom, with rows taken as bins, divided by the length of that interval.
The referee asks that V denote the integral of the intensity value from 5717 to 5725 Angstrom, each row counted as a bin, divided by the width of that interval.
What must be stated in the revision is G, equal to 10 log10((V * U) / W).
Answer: 17.71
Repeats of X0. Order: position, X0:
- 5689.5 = 52.98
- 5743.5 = 52.63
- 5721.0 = 52.58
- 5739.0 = 52.42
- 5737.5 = 54.26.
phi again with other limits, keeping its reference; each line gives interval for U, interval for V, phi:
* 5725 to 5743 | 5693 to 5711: -0.016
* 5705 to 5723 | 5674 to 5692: -0.017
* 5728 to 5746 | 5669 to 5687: -0.026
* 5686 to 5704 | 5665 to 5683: -0.036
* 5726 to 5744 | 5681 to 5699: -0.016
